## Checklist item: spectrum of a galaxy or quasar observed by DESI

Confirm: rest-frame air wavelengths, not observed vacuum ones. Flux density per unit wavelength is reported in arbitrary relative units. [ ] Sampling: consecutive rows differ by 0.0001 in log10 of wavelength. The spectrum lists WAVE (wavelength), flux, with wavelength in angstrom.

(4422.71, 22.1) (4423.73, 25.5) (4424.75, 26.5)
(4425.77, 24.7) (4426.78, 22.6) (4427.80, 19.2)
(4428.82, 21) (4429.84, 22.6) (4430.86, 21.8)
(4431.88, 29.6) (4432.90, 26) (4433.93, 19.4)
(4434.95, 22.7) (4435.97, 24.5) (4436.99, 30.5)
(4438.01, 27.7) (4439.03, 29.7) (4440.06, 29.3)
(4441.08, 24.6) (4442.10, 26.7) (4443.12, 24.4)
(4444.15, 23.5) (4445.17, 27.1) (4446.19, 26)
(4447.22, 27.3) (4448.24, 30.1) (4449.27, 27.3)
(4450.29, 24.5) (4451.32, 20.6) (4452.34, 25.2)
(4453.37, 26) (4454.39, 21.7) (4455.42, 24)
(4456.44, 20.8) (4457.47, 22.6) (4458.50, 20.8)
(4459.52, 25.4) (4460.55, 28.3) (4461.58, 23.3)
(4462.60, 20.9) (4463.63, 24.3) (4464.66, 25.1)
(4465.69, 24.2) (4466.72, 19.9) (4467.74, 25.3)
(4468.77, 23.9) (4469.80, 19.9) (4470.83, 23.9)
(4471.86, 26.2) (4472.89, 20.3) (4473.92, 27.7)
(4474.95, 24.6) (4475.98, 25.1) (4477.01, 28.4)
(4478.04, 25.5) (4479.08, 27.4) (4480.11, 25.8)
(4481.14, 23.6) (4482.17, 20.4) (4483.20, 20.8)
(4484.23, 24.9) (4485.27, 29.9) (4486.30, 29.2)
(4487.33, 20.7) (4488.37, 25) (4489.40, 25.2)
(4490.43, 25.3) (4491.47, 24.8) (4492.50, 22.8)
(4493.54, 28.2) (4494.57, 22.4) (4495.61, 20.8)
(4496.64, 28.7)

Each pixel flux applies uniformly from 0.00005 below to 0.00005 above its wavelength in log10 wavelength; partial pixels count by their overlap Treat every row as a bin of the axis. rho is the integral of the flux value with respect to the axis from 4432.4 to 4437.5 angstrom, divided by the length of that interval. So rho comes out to 24.6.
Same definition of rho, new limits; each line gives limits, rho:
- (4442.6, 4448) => 25.9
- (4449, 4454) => 24.5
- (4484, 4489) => 26.0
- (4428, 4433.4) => 23.9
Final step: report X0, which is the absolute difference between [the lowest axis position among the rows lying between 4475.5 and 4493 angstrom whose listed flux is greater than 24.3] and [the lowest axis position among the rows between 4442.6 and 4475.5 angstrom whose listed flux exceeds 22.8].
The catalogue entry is 32.9 angstrom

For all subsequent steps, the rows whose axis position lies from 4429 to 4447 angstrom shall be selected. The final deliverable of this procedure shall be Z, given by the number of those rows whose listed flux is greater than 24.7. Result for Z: 9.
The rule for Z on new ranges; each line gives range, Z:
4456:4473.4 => 5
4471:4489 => 11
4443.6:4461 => 9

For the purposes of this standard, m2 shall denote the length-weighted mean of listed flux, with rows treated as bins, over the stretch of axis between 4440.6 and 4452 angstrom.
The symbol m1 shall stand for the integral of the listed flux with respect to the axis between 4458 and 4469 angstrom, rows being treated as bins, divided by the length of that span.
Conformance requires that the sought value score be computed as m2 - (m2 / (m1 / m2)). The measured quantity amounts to -2.0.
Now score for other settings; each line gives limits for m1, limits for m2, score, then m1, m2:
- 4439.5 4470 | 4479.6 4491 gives -0.1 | 24.5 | 24.6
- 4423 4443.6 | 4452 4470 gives 1.4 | 24.9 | 23.5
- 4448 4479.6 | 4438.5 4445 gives -2.4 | 24.2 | 26.4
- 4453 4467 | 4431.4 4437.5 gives -2.2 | 23.4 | 25.4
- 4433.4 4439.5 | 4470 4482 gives 0.7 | 25.7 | 25.0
